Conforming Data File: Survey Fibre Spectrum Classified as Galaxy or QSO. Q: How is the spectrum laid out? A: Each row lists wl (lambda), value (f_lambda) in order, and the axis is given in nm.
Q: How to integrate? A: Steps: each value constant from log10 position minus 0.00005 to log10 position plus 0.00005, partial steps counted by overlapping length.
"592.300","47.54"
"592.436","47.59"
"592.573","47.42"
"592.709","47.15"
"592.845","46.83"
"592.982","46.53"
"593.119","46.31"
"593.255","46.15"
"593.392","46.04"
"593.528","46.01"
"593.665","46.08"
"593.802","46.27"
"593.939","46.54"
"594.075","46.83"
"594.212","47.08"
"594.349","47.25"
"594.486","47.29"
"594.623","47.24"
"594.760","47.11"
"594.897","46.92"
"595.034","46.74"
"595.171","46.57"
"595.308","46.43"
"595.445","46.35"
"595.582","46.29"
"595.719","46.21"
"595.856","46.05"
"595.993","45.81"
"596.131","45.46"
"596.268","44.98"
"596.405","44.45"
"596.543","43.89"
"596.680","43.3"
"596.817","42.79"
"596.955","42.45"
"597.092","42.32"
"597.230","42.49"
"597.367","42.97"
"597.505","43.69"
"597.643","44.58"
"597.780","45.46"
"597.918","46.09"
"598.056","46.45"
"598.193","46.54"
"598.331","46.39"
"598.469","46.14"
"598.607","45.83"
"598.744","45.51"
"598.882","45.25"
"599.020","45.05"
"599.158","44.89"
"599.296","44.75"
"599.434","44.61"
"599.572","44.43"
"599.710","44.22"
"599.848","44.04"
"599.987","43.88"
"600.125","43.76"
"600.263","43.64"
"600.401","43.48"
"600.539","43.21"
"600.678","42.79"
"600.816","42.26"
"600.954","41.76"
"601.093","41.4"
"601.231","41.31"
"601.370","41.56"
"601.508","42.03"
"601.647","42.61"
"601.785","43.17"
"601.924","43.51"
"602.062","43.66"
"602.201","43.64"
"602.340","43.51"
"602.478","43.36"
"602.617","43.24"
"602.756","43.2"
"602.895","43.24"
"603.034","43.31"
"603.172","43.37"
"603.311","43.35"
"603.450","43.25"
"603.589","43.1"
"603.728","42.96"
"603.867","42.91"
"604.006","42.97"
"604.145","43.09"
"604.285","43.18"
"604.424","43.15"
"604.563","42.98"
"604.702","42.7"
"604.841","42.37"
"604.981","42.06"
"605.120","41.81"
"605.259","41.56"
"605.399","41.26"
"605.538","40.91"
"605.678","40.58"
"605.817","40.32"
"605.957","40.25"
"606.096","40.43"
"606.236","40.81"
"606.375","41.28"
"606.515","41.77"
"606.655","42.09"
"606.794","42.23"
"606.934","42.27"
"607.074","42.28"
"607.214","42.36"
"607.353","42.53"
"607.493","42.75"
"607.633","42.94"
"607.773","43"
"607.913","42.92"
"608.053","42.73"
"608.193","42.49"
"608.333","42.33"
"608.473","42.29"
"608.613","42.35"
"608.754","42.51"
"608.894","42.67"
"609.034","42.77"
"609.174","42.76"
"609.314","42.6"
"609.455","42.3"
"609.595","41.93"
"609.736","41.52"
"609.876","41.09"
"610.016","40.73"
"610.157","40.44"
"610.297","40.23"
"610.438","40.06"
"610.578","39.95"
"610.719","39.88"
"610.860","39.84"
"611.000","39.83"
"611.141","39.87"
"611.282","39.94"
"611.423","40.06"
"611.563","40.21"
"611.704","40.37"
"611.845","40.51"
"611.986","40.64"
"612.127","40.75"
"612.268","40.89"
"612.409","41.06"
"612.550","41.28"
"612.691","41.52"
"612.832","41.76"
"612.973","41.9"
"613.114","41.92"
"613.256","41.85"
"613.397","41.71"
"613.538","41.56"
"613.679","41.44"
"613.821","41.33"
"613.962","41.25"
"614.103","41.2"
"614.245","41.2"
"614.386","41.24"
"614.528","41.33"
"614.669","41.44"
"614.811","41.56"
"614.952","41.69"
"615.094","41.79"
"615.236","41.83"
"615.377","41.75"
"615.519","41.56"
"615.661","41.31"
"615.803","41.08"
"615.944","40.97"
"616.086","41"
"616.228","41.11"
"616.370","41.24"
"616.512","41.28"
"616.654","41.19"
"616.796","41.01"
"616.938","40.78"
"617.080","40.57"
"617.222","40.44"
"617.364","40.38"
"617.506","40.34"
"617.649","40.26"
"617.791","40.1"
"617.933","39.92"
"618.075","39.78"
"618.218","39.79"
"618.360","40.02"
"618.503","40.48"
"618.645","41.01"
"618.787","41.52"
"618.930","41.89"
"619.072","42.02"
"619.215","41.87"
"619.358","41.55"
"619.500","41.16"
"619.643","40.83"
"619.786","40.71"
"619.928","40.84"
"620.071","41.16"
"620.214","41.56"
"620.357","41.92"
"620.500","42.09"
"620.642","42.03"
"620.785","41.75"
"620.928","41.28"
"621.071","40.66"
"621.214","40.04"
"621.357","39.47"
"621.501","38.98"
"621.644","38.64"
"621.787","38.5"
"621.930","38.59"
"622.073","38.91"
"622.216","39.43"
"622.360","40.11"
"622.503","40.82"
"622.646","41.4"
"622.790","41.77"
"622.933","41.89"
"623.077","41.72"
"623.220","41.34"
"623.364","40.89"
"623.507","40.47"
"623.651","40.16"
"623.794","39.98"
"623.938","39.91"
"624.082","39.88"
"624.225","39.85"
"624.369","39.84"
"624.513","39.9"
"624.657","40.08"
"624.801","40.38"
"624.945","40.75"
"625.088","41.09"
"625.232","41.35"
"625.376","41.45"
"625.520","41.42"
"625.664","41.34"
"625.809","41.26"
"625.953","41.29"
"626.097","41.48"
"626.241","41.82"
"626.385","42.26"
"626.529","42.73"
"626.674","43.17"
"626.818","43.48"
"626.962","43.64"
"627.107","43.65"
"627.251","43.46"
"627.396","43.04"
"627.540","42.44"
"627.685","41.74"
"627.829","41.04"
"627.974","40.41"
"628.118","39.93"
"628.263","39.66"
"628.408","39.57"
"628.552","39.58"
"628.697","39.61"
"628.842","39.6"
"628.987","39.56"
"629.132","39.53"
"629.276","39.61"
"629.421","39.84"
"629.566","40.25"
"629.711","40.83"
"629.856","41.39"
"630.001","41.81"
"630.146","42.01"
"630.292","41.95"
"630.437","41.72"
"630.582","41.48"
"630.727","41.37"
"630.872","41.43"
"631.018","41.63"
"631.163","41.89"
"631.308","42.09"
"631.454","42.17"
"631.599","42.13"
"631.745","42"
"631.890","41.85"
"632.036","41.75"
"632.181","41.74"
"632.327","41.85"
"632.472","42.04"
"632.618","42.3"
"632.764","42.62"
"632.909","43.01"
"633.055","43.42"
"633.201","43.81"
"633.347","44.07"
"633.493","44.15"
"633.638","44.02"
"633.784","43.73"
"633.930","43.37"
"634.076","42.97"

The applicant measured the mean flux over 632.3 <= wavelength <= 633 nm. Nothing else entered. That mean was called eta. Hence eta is 42.4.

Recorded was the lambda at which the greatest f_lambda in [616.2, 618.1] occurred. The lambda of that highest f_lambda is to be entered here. 616.512 nm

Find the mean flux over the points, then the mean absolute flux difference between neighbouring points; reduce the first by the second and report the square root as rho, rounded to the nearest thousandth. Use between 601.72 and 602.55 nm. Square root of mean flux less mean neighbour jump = 6.582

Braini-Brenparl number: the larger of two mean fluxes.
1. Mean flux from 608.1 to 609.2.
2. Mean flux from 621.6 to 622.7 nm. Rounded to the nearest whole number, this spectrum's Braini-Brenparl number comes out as 43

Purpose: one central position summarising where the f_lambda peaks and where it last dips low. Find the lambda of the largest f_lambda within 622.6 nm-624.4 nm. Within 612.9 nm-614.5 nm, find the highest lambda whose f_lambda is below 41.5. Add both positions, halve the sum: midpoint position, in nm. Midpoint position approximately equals 618.66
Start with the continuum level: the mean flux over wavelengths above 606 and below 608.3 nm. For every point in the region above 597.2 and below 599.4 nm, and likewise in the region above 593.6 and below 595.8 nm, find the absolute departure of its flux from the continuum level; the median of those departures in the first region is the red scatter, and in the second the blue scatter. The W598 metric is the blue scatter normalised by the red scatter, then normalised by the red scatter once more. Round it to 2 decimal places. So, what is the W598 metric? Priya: 0.44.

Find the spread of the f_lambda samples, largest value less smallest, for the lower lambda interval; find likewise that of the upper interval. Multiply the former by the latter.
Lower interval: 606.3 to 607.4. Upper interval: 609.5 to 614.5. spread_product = 2.6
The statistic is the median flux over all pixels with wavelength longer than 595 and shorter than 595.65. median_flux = 46.4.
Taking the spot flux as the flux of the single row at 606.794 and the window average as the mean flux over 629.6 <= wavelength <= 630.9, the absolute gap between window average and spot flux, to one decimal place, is 0.7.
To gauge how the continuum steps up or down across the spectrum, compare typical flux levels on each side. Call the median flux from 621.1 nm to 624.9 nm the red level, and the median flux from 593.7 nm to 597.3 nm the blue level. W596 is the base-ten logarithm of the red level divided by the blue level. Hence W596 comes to -0.063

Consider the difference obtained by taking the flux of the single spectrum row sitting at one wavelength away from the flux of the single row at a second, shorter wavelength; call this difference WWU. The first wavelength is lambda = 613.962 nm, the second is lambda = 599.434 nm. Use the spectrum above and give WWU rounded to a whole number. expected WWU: 3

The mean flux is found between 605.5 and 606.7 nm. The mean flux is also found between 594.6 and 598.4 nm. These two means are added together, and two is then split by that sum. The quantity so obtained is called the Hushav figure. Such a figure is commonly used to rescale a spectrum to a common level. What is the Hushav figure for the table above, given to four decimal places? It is 0.0232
